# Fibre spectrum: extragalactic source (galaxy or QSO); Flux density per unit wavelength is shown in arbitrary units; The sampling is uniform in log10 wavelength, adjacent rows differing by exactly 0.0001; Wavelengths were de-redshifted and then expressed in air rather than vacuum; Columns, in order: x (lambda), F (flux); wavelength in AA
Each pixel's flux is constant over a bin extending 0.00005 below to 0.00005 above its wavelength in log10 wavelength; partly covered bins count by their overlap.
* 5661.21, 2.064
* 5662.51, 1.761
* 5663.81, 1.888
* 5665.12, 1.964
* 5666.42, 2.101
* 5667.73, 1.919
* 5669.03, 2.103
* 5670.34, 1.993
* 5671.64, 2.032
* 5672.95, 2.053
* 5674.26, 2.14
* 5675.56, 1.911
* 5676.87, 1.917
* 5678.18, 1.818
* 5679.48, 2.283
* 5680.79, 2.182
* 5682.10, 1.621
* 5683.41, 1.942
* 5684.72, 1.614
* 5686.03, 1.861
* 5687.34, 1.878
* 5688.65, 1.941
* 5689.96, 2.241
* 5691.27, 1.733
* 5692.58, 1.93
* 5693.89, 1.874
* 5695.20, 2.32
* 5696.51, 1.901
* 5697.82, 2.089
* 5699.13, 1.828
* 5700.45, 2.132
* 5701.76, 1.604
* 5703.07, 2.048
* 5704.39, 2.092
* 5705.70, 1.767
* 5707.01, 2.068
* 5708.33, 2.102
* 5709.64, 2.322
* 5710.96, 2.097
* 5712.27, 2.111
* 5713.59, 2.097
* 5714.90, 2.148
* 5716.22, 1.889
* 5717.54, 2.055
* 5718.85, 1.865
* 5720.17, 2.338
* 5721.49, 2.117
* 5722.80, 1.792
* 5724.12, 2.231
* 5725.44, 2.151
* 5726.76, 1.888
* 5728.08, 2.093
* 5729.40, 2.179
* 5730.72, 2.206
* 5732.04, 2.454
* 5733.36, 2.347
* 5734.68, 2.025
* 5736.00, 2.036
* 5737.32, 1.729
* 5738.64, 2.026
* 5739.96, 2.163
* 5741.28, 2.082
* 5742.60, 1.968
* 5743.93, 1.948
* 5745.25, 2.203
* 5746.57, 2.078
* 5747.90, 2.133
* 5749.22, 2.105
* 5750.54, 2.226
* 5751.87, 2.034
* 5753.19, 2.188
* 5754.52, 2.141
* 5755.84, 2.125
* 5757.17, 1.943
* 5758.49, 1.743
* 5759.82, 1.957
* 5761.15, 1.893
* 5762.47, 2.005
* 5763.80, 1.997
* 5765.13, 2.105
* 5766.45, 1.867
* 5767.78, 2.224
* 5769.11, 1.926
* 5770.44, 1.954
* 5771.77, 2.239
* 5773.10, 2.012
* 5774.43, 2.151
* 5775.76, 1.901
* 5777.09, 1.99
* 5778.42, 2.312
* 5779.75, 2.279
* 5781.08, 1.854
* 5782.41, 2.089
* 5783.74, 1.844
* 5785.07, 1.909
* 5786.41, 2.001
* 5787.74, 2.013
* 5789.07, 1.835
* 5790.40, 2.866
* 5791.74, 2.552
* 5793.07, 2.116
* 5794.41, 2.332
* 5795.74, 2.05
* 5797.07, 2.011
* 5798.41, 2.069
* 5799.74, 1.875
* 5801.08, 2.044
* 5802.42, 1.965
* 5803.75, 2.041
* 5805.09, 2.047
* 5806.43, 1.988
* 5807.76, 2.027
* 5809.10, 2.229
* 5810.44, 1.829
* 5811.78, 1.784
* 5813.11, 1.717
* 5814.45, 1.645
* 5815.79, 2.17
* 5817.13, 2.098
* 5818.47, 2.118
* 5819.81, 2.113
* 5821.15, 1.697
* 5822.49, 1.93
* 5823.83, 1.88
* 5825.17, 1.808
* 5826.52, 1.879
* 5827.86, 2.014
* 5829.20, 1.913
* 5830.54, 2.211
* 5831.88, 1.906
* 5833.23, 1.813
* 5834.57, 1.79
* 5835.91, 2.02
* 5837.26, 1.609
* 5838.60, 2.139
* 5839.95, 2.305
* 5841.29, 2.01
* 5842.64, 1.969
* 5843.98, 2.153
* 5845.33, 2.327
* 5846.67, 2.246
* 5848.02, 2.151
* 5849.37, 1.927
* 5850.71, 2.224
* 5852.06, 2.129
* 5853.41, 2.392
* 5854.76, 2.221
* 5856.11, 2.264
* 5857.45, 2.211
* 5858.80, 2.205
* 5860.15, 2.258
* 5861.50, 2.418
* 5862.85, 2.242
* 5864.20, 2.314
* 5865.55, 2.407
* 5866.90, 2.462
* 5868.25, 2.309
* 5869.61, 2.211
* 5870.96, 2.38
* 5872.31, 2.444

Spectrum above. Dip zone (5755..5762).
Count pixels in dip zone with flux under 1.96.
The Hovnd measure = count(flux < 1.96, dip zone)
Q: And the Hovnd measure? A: 4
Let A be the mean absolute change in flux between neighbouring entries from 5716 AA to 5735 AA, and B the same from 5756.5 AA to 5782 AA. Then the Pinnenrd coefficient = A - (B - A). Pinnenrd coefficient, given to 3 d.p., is 0.262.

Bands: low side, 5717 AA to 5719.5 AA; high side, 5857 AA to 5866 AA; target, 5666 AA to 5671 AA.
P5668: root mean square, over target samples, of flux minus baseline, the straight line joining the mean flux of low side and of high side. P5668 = 0.20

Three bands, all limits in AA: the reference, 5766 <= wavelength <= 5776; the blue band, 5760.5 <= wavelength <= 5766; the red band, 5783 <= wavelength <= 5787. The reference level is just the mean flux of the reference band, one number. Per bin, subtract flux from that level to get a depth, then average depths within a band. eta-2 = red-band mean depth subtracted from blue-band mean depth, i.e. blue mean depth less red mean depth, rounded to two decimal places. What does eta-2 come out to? -0.08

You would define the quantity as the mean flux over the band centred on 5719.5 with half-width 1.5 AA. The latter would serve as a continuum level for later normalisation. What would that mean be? 2.10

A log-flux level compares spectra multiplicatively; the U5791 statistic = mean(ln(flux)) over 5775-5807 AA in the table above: 0.728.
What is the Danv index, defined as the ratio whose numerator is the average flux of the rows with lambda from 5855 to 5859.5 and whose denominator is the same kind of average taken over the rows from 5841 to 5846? 1.05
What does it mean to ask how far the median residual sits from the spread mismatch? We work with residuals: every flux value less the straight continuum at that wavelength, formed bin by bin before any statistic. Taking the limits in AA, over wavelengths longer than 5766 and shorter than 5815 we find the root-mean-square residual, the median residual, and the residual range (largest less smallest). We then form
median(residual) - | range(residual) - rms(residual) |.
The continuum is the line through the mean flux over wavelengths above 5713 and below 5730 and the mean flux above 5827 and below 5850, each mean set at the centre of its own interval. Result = -1.02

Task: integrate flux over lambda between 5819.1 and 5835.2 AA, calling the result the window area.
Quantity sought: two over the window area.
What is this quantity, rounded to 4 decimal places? 0.0649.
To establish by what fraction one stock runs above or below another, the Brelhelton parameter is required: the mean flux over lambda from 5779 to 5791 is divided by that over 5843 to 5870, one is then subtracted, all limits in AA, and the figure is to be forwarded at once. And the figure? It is -0.08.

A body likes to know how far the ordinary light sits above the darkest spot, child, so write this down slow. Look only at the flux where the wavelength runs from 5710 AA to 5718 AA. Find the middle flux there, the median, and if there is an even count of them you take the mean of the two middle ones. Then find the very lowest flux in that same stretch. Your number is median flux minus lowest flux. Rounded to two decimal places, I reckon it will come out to 0.21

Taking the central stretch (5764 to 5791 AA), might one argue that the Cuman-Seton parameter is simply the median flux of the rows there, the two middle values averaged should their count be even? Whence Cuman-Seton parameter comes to 2.01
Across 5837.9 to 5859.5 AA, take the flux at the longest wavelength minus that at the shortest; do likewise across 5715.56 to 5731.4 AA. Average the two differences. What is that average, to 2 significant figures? 0.19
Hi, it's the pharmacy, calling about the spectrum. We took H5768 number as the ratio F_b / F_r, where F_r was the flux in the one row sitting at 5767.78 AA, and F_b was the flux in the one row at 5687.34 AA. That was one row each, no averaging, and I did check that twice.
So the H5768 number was 0.84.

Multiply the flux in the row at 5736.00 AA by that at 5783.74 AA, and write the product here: 3.8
